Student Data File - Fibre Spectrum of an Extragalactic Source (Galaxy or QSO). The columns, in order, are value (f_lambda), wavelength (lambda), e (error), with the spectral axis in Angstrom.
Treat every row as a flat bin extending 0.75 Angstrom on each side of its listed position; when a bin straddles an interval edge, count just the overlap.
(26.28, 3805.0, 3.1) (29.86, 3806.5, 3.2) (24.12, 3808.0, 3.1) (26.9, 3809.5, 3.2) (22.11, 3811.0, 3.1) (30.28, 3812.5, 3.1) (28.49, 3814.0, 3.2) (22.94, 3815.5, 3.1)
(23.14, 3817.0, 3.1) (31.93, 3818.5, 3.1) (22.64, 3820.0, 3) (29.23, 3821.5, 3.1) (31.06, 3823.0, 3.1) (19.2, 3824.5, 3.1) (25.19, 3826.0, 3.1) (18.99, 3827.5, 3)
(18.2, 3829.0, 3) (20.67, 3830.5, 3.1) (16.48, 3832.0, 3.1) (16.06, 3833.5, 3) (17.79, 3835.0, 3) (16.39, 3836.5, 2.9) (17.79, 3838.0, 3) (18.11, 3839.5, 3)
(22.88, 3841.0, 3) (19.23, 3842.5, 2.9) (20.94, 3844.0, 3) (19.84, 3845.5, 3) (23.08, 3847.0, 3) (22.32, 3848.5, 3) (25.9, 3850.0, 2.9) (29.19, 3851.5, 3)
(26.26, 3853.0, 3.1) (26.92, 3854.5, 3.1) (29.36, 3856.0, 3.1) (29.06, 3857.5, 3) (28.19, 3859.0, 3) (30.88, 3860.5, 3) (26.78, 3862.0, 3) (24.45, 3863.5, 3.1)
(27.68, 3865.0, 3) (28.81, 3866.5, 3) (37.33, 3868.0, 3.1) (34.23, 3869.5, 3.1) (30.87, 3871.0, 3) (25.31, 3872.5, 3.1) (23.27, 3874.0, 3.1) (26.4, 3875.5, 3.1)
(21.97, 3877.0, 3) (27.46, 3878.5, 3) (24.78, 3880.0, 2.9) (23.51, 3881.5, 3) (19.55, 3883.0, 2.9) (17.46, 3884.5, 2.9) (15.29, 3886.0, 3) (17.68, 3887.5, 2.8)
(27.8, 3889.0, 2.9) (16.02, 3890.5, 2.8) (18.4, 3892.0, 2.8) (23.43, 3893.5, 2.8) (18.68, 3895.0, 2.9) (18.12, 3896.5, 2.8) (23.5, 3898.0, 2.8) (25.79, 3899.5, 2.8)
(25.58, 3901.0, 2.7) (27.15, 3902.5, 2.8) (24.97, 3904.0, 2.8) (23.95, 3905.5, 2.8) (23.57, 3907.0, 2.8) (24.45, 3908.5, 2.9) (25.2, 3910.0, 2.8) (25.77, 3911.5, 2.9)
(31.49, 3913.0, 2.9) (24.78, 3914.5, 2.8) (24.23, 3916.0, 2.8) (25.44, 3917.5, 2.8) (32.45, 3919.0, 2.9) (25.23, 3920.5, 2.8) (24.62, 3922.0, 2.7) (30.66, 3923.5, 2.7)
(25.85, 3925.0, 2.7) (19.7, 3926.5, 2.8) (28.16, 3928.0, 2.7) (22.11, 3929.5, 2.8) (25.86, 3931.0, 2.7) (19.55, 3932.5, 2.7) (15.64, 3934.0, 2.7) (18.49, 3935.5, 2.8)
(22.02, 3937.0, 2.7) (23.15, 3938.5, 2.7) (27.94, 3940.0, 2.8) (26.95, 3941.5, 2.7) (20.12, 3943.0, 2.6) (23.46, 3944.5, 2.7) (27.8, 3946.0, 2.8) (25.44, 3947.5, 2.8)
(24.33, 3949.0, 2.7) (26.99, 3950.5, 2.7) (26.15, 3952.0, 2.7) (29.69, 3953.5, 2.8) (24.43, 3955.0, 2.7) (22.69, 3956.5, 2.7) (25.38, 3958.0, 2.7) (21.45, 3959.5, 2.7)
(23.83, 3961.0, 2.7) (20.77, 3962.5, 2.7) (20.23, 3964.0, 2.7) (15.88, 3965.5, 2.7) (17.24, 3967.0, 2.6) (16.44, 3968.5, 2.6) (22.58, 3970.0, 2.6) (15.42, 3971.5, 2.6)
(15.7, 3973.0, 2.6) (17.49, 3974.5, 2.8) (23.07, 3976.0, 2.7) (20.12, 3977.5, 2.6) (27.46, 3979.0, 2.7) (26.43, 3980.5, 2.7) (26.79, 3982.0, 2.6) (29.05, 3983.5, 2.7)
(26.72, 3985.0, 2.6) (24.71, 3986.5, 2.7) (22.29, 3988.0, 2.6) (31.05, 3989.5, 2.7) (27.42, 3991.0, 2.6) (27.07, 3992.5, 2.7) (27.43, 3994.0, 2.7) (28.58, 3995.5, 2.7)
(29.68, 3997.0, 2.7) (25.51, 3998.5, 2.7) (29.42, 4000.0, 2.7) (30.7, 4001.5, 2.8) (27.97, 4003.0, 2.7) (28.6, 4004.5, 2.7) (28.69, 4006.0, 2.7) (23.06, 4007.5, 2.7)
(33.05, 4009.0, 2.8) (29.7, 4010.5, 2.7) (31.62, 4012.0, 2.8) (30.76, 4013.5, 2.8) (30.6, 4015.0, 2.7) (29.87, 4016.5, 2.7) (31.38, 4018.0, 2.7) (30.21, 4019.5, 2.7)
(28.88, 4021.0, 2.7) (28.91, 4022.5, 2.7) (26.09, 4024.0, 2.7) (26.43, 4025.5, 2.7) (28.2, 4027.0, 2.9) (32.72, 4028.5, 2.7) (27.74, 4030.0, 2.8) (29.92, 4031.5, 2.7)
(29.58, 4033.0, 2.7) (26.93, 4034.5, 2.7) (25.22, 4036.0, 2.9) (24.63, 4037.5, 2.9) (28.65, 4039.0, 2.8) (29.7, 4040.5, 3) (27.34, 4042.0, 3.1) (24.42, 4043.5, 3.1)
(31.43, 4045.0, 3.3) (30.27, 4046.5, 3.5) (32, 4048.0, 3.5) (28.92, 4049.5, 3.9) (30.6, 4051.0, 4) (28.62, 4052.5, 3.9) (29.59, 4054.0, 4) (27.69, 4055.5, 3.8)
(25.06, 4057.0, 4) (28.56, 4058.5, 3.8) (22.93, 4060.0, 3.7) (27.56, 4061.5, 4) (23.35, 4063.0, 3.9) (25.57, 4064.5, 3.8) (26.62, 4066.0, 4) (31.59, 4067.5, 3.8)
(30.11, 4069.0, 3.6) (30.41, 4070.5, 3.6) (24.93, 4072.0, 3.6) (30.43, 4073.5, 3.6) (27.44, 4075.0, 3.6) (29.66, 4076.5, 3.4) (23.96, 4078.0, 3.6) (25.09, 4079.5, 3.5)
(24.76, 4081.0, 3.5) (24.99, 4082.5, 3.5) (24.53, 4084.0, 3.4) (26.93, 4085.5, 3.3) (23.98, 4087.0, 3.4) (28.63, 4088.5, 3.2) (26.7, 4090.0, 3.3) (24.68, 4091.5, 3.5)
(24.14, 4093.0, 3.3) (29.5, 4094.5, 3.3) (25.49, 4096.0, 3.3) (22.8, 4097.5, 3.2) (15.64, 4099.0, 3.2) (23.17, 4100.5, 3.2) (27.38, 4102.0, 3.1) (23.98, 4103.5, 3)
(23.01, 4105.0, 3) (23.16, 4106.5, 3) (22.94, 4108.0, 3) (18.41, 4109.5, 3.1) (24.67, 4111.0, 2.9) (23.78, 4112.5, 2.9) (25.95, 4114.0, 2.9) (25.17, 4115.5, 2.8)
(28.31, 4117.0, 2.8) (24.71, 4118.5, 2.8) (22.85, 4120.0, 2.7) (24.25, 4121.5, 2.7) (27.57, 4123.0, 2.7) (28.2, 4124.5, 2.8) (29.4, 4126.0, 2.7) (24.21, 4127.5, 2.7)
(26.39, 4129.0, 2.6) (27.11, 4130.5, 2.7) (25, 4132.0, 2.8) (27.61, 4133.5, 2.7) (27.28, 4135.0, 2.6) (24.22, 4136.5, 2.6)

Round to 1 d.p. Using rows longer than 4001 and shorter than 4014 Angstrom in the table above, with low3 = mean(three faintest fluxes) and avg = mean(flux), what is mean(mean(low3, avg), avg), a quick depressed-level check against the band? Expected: 28.6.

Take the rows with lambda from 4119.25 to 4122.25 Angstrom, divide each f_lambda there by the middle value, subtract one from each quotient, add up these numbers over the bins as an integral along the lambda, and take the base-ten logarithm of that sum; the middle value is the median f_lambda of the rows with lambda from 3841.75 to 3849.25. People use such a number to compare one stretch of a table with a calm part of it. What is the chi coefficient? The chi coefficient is -0.43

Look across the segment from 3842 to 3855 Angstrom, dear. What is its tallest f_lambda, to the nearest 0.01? 29.19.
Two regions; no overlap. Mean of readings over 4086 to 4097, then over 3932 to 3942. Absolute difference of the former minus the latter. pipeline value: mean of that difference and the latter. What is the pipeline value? 13.1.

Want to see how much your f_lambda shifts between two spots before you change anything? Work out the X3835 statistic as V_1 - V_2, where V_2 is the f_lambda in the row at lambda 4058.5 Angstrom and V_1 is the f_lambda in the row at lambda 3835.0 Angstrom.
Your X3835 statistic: -11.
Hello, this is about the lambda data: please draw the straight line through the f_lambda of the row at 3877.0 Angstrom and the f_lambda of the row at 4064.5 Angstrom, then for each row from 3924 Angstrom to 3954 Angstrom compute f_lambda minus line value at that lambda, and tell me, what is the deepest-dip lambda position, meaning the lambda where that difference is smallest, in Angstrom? 3934.0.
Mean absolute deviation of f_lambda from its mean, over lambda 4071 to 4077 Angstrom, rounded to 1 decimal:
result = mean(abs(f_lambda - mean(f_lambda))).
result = 1.9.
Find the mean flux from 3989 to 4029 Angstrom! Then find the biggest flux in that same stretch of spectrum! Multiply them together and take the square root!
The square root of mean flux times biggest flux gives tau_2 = 31.0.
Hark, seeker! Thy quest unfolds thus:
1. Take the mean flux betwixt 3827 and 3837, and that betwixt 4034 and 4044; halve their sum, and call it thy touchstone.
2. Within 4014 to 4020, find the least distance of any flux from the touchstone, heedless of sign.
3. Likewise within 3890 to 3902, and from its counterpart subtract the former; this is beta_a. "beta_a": -6.4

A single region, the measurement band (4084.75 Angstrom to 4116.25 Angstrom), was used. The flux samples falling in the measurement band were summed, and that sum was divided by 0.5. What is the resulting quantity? 1020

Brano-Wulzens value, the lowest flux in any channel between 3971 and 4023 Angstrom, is 15.42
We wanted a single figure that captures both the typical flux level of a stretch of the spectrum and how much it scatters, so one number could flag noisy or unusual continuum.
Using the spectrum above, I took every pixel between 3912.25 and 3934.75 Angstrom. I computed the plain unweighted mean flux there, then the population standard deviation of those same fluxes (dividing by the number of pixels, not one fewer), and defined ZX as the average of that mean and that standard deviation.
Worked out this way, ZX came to 14.7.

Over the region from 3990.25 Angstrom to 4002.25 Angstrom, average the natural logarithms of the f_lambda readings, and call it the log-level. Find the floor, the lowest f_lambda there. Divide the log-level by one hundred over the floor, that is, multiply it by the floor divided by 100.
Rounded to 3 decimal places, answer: 0.852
